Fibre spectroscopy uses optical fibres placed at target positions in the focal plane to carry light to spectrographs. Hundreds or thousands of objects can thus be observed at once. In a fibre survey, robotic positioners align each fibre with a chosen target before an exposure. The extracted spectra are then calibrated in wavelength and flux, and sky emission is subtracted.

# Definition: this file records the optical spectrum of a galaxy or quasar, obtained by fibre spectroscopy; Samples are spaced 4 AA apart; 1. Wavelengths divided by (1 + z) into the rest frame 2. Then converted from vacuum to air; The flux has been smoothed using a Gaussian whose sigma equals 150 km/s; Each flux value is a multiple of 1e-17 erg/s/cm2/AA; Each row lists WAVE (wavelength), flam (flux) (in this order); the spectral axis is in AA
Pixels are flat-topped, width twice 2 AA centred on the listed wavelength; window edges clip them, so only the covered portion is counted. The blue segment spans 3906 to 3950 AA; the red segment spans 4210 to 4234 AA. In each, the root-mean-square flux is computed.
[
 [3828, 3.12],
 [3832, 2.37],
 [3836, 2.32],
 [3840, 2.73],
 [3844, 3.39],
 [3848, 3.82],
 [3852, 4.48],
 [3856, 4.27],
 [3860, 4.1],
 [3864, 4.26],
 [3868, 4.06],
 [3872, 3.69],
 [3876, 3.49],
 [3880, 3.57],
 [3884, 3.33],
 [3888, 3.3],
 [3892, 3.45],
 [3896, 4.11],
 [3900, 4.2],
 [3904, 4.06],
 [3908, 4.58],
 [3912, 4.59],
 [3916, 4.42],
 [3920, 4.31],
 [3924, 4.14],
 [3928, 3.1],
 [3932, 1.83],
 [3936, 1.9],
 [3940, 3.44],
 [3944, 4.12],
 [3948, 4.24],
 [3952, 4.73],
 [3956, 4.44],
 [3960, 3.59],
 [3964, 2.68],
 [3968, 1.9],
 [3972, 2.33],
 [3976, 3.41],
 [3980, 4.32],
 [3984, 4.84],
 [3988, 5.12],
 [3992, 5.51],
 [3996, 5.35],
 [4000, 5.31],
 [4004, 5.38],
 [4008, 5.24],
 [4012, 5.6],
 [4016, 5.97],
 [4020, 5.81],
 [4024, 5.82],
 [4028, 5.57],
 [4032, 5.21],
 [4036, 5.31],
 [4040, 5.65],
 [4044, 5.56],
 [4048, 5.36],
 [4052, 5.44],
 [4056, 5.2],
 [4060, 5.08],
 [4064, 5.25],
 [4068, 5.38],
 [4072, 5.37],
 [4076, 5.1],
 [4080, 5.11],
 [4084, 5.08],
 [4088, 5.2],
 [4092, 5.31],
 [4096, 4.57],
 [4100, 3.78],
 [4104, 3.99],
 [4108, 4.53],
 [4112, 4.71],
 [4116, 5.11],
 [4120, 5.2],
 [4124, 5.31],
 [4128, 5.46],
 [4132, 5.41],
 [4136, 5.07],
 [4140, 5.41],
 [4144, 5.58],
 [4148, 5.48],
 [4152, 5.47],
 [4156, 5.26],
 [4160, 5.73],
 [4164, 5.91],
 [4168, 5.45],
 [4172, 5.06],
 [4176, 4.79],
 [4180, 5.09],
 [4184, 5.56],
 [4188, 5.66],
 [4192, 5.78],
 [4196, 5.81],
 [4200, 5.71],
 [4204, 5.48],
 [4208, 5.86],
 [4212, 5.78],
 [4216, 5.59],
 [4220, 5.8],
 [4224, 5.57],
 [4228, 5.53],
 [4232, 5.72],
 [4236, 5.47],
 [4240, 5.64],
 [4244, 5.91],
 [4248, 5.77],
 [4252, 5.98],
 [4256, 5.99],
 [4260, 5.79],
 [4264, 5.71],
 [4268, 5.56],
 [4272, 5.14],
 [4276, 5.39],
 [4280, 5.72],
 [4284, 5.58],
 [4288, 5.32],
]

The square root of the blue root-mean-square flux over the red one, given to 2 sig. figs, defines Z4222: 0.82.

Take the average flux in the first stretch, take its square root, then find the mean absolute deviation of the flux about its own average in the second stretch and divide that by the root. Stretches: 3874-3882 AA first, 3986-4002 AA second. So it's 0.06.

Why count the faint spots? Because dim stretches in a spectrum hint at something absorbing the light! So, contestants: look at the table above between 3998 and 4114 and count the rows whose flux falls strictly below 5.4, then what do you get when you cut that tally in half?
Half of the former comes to 10.5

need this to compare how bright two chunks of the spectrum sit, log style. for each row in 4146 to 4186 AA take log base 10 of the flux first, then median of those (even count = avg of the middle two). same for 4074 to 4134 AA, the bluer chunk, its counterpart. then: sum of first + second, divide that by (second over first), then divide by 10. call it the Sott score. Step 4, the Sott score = 0.150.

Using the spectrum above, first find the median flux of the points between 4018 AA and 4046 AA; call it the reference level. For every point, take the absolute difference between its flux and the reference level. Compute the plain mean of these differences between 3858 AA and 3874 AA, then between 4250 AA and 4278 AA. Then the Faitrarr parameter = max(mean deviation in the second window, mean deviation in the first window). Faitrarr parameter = 1.5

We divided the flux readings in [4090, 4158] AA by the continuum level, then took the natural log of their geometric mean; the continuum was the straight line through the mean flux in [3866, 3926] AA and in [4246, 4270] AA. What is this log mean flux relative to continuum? -0.02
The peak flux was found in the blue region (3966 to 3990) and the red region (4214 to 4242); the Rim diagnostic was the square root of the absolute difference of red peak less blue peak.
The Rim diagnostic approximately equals 0.82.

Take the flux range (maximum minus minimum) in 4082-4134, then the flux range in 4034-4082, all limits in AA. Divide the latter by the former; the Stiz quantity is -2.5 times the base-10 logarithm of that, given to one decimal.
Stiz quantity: 1.2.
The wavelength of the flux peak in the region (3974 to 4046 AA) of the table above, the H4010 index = 4016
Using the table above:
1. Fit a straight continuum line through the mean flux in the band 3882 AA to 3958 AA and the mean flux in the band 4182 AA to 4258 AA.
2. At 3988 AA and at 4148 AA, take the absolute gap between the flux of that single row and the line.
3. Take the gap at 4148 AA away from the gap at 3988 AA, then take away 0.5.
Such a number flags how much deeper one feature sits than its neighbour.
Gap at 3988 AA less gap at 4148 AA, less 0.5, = 0.2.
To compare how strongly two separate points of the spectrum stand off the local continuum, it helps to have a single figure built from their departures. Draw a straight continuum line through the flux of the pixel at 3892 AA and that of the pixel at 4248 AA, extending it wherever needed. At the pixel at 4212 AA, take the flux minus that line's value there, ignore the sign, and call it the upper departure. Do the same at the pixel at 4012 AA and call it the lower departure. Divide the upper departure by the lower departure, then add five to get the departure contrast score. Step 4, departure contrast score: 5.2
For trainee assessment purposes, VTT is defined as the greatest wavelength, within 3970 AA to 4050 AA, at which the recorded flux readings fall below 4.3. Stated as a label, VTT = 3976 AA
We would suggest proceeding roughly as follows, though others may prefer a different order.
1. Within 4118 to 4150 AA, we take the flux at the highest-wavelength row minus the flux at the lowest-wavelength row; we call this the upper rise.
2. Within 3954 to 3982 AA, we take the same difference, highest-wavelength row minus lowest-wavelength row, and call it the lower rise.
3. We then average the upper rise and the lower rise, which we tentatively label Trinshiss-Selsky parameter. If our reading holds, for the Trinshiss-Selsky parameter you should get 0.08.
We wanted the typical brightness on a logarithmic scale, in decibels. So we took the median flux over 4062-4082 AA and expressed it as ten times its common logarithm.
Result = 7.2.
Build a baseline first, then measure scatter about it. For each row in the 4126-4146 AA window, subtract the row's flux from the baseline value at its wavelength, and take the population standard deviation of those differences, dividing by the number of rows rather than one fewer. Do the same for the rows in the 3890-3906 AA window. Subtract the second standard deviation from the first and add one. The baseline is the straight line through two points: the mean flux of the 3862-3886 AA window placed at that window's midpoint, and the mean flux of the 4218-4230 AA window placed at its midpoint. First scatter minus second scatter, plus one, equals 0.89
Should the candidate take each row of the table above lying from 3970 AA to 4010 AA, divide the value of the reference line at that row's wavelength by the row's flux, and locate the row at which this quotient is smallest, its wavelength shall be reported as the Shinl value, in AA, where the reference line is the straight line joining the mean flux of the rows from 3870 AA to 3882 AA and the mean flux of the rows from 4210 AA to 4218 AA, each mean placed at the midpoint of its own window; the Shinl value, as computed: 3992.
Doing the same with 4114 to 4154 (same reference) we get 4144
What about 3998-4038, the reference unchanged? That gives 4016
